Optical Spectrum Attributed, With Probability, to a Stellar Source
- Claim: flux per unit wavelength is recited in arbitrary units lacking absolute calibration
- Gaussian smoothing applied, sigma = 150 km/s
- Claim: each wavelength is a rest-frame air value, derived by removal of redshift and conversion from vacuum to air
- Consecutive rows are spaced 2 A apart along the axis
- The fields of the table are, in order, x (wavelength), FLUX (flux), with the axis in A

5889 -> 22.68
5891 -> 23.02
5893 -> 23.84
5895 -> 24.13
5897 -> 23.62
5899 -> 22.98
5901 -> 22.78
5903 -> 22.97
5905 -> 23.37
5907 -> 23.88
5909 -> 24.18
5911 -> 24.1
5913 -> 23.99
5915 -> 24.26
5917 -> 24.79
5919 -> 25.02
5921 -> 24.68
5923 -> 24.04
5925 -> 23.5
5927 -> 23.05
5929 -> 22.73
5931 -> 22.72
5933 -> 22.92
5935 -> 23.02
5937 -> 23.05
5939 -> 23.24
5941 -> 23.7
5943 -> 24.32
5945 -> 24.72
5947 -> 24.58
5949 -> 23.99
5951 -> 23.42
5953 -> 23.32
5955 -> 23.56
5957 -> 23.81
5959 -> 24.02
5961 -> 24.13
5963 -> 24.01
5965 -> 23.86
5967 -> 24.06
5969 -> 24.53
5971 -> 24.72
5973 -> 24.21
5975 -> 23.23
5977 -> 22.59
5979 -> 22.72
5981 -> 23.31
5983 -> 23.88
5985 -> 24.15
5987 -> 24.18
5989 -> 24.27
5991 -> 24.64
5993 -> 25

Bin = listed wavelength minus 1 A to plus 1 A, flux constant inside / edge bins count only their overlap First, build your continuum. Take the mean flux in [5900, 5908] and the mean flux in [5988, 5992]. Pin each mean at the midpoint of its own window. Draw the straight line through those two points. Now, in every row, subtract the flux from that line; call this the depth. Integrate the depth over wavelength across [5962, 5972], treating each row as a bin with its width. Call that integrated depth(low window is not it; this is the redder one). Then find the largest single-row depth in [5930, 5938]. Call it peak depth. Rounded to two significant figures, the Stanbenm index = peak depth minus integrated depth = 1.9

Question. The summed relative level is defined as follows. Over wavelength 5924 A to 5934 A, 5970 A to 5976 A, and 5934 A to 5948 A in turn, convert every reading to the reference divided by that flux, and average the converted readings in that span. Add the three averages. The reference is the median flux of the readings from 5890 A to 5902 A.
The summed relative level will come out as 2.97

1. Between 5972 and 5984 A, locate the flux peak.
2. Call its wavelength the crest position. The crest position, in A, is 5973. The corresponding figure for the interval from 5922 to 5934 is 5923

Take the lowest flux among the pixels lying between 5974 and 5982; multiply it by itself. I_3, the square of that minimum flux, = 510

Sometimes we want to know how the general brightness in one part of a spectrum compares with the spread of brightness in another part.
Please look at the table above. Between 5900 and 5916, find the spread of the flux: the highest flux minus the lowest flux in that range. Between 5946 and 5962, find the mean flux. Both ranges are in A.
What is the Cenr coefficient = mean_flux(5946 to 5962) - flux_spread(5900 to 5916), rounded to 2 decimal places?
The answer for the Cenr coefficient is 22.37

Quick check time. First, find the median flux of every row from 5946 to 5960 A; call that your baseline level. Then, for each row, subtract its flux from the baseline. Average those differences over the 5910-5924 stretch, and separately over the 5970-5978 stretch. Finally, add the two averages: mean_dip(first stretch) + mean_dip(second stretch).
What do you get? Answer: -0.5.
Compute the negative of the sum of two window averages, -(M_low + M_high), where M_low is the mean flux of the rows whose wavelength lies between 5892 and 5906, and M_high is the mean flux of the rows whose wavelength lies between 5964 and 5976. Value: -47.5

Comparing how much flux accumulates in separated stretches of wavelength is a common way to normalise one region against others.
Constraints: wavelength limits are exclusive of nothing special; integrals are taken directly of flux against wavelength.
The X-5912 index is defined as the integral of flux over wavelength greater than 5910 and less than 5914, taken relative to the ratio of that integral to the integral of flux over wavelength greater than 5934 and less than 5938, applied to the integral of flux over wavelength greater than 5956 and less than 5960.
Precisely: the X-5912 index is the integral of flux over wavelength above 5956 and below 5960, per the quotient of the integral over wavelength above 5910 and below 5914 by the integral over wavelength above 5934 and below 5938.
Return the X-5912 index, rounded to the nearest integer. 92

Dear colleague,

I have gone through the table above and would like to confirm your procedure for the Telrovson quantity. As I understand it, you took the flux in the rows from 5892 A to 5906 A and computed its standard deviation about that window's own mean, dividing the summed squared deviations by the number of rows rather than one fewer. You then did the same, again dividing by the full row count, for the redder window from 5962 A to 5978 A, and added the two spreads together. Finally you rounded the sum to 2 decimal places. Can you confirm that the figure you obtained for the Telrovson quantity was 1.11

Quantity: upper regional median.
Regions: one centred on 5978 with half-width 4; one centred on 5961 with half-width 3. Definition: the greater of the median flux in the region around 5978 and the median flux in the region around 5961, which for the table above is 24.02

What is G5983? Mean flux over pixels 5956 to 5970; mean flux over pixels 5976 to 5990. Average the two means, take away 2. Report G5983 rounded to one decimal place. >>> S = 21.8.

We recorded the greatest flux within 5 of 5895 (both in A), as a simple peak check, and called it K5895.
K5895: 24.13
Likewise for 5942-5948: 24.72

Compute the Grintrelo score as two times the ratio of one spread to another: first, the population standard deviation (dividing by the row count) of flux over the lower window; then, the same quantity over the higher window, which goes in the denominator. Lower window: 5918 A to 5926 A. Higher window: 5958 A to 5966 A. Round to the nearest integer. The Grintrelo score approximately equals 12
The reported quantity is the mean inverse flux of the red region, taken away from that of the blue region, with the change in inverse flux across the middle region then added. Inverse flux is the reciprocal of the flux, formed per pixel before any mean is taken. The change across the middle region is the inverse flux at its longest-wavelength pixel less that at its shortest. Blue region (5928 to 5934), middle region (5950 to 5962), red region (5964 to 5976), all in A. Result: 0.0011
